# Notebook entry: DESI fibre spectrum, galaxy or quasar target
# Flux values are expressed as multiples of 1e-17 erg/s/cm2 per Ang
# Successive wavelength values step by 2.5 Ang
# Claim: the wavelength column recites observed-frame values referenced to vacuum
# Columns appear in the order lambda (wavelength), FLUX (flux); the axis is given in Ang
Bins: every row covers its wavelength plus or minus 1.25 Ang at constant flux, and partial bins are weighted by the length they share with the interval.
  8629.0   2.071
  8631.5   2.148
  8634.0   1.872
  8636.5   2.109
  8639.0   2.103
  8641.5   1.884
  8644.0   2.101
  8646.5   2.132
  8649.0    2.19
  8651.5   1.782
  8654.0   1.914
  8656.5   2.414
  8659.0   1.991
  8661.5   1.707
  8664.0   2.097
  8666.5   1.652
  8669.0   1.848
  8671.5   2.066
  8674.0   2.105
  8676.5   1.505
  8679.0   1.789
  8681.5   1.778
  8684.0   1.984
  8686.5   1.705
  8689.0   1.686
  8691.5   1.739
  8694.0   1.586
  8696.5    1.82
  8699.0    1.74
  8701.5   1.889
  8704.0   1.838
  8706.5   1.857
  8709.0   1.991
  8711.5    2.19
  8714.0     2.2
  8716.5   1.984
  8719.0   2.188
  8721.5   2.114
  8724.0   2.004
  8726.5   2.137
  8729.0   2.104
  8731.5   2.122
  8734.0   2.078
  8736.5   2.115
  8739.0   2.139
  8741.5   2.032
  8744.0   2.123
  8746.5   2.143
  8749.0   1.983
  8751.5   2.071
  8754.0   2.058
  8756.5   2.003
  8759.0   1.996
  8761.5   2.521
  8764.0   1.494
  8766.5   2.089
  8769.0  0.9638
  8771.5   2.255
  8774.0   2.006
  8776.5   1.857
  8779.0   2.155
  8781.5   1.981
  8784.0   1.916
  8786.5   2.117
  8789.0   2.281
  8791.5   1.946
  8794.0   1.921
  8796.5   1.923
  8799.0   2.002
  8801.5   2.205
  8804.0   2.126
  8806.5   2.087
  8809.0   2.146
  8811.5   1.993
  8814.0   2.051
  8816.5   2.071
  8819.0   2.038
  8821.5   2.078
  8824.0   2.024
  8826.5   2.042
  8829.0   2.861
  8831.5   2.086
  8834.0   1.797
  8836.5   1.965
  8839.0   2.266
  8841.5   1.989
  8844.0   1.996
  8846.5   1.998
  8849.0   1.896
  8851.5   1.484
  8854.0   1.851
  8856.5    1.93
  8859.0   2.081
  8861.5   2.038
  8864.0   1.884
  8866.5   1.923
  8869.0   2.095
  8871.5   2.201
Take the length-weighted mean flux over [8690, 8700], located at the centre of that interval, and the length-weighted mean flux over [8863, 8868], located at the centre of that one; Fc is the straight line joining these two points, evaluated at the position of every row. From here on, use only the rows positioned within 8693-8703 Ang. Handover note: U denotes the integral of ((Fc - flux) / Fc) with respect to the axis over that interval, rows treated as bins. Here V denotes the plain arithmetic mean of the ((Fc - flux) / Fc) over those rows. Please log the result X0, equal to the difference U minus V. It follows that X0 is -0.2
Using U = -0.2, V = -0.02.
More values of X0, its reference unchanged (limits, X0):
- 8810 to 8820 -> -0.9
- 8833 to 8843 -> -0.6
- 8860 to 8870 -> -0.3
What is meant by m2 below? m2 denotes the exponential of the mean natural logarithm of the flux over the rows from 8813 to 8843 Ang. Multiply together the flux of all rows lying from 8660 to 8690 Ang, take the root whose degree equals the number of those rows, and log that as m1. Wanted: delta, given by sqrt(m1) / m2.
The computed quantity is 0.644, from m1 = 1.82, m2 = 2.09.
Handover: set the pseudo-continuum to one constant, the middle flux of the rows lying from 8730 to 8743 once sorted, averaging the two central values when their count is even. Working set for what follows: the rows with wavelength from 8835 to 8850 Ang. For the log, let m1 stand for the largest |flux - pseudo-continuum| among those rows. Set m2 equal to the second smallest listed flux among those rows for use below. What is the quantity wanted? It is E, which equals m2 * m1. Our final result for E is 0.43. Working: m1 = 0.22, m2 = 1.965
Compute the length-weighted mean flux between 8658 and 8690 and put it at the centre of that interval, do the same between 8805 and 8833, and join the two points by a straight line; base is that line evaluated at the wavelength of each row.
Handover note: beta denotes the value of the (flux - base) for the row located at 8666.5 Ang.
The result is -0.17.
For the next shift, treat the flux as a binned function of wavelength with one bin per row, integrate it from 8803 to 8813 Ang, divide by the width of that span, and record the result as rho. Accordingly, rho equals 2.09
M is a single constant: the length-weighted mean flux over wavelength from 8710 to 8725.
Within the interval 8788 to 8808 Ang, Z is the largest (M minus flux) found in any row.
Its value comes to 0.2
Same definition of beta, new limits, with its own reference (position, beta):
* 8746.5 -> 0.16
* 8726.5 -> 0.19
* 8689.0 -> -0.18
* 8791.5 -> -0.13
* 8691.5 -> -0.14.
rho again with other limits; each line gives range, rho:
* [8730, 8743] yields 2.10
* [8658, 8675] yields 1.92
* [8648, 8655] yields 1.96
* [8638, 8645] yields 2.02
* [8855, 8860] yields 1.99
